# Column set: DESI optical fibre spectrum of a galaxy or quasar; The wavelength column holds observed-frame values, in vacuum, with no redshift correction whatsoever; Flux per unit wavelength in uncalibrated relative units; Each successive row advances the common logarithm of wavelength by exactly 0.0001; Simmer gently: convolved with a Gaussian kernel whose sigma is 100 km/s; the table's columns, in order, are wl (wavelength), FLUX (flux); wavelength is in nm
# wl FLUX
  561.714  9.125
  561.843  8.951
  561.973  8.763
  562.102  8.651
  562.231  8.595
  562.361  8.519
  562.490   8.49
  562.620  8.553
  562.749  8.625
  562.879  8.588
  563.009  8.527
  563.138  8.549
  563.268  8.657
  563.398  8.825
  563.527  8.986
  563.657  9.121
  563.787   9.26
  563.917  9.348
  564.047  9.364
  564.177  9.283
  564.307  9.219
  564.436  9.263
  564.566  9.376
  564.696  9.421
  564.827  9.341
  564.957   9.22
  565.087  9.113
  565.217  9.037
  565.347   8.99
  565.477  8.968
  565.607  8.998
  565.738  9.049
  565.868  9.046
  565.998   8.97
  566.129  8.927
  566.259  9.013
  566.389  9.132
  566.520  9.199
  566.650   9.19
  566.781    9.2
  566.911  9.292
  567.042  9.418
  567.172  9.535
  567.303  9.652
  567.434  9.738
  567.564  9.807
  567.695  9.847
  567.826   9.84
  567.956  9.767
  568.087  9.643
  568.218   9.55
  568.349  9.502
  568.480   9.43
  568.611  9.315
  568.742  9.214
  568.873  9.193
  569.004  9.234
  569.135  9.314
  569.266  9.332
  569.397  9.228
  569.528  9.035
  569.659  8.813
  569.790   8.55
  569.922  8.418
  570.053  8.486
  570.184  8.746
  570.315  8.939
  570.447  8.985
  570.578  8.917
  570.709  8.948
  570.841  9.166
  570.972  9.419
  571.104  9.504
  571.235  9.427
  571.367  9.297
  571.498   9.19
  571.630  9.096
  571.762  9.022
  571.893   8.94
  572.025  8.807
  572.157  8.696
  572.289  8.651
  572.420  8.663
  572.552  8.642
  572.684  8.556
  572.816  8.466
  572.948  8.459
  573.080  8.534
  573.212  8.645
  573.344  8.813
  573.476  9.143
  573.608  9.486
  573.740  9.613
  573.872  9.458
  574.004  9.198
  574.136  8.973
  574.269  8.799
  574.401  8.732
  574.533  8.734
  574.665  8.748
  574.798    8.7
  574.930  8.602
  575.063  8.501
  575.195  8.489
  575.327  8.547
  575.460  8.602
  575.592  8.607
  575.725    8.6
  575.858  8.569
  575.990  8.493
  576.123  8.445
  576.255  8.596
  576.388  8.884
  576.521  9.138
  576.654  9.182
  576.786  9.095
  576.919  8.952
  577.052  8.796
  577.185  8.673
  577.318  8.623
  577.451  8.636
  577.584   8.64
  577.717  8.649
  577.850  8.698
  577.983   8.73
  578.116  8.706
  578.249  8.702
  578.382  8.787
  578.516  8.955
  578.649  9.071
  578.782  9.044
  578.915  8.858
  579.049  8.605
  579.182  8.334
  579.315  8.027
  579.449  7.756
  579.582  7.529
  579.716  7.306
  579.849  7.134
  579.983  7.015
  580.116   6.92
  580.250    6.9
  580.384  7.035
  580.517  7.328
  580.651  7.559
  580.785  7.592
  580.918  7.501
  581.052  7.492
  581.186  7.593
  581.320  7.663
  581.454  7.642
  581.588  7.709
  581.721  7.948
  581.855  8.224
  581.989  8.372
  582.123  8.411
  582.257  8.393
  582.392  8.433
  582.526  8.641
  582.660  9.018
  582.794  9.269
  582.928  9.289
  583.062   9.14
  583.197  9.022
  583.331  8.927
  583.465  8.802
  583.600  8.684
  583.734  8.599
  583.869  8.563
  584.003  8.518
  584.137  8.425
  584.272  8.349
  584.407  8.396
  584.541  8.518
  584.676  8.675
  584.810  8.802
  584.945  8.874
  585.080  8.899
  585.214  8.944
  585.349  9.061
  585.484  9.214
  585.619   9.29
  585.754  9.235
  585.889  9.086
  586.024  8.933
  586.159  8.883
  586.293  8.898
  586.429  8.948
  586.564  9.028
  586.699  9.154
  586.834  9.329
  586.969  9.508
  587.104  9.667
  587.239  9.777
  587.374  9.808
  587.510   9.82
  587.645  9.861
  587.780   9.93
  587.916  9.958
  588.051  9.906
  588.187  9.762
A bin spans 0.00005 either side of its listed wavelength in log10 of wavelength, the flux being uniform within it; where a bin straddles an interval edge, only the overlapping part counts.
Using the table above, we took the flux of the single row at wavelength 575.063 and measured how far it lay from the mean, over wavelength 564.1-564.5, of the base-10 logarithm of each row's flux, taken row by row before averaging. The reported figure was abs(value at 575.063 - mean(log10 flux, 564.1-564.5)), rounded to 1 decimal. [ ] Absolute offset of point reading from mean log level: 7.5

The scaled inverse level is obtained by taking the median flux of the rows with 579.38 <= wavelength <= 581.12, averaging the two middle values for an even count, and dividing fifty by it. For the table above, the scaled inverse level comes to 6.82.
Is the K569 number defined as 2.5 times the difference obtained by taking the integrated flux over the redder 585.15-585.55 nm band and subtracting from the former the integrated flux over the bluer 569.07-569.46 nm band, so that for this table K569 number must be 0.0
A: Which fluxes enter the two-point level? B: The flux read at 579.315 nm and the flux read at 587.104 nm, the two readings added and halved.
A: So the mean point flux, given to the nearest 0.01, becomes 8.85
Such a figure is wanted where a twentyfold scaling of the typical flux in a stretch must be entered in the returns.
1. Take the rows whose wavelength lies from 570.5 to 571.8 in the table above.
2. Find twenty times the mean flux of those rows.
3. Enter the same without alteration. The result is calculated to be 184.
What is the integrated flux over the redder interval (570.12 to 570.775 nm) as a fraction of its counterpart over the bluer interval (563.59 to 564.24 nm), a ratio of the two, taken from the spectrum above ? 0.97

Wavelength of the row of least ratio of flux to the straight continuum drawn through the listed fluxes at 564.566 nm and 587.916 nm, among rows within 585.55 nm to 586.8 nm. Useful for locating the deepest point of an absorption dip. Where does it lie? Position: 586.159 nm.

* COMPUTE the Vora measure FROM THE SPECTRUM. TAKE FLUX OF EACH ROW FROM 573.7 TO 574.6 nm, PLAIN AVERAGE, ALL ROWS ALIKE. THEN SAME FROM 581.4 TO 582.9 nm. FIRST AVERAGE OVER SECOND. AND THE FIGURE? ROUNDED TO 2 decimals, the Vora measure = 1.08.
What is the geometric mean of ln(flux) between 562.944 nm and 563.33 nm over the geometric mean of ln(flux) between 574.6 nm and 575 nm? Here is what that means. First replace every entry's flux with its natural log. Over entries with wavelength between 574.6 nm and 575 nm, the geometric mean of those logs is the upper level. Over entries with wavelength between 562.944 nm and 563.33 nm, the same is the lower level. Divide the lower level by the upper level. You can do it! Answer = 0.99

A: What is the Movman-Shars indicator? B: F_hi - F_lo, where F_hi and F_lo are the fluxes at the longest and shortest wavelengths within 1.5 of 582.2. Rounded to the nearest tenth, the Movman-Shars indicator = 1.1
